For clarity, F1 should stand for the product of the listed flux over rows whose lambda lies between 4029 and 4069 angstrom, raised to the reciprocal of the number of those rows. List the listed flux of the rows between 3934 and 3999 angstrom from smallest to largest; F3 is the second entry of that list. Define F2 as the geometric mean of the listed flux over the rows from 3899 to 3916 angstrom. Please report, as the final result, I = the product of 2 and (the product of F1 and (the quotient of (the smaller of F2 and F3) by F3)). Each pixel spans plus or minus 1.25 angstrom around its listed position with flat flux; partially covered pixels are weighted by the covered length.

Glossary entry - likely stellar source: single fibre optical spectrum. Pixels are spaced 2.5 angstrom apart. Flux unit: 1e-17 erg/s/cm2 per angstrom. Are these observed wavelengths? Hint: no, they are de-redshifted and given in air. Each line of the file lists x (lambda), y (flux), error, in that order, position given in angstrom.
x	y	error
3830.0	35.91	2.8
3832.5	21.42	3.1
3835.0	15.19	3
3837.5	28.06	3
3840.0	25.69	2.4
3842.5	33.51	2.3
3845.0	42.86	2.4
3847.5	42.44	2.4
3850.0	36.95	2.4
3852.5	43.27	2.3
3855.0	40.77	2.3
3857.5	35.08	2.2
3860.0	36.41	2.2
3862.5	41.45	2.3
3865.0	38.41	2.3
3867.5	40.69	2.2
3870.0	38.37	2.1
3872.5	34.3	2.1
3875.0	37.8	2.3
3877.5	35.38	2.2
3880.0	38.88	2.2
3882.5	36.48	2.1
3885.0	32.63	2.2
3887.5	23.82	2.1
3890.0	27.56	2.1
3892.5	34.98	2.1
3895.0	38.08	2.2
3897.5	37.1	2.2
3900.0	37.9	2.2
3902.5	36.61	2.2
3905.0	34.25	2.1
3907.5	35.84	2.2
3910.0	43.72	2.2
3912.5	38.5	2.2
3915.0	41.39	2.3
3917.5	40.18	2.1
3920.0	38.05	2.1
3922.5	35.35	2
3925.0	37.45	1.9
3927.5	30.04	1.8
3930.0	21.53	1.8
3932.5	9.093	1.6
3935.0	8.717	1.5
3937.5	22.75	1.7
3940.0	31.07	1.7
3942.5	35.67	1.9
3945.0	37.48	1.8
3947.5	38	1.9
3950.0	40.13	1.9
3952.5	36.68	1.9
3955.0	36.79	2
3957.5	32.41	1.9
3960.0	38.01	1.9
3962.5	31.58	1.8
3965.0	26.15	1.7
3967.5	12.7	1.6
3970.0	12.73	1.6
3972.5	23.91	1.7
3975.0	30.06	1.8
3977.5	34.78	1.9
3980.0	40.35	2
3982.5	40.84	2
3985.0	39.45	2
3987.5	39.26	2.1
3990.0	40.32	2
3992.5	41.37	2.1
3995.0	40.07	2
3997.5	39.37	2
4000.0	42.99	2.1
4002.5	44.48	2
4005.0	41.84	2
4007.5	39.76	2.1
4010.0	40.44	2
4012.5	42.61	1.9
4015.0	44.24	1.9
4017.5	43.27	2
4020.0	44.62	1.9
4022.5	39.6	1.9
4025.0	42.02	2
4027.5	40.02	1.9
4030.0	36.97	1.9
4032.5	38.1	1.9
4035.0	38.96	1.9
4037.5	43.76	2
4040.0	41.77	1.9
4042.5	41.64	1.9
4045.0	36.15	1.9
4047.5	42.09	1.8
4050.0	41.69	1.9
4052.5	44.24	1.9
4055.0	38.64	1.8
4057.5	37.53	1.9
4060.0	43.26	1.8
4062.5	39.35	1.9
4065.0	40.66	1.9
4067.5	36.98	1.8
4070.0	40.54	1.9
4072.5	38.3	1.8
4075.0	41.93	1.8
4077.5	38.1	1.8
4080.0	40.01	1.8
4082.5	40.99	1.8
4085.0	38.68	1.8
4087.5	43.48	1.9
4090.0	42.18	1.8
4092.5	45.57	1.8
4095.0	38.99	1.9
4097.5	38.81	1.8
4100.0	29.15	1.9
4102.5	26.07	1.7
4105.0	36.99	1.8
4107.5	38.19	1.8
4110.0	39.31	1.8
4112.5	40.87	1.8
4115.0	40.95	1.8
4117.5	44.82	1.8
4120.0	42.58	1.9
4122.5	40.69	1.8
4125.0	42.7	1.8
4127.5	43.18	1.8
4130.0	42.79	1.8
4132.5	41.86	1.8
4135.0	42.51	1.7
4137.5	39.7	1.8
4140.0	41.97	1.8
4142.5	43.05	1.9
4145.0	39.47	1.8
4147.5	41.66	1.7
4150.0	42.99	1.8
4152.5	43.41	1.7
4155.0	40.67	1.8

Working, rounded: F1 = 40.0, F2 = 38.2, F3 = 12.7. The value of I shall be 80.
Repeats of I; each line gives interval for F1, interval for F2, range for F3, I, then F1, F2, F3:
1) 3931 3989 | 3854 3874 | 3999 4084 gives 56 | 27.8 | 38.1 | 36.97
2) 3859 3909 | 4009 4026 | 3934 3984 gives 71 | 35.6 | 42.4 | 12.7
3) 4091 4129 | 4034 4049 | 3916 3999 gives 78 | 38.9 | 40.6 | 9.093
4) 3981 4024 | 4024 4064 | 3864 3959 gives 83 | 41.4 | 40.3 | 9.093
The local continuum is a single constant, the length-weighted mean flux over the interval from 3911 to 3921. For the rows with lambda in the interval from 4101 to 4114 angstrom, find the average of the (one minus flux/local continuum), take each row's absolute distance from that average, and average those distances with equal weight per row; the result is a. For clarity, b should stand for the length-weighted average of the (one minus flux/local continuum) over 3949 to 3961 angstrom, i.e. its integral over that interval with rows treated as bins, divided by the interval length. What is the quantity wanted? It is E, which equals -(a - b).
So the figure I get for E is -0.028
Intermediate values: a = 0.10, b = 0.075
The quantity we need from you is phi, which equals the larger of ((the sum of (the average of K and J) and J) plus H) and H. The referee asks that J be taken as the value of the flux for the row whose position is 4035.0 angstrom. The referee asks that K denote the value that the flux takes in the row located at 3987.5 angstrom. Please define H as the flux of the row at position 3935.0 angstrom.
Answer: 87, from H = 8.717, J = 38.96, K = 39.26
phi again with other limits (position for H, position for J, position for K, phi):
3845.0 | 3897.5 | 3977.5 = 116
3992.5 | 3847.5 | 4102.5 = 118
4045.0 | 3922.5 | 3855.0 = 110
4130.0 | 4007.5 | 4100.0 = 117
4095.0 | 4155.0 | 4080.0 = 120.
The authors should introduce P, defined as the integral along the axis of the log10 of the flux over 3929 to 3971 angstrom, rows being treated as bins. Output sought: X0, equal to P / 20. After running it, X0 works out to 2.9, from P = 59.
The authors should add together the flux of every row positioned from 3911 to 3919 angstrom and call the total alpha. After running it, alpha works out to 120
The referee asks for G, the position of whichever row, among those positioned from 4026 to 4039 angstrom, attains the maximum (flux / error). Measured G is 4037.5 angstrom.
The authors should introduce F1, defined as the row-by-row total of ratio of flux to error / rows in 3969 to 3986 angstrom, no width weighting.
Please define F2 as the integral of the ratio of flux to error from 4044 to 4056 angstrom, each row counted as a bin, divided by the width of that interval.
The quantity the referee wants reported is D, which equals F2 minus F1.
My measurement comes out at -95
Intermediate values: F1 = 117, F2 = 22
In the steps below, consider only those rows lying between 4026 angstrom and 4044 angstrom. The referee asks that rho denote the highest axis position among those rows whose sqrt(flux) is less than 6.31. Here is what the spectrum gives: 4035.0 angstrom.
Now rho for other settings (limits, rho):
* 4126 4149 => 4145.0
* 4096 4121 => 4110.0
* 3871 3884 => 3882.5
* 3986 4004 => 3997.5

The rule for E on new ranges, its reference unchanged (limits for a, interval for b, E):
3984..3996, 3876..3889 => 0.143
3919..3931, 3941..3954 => -0.079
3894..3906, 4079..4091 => -0.063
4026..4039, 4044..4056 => -0.073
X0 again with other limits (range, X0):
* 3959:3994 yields 2.6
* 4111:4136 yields 2.0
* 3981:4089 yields 8.7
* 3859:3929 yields 5.5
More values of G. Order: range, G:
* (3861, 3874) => 3867.5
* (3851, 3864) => 3852.5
